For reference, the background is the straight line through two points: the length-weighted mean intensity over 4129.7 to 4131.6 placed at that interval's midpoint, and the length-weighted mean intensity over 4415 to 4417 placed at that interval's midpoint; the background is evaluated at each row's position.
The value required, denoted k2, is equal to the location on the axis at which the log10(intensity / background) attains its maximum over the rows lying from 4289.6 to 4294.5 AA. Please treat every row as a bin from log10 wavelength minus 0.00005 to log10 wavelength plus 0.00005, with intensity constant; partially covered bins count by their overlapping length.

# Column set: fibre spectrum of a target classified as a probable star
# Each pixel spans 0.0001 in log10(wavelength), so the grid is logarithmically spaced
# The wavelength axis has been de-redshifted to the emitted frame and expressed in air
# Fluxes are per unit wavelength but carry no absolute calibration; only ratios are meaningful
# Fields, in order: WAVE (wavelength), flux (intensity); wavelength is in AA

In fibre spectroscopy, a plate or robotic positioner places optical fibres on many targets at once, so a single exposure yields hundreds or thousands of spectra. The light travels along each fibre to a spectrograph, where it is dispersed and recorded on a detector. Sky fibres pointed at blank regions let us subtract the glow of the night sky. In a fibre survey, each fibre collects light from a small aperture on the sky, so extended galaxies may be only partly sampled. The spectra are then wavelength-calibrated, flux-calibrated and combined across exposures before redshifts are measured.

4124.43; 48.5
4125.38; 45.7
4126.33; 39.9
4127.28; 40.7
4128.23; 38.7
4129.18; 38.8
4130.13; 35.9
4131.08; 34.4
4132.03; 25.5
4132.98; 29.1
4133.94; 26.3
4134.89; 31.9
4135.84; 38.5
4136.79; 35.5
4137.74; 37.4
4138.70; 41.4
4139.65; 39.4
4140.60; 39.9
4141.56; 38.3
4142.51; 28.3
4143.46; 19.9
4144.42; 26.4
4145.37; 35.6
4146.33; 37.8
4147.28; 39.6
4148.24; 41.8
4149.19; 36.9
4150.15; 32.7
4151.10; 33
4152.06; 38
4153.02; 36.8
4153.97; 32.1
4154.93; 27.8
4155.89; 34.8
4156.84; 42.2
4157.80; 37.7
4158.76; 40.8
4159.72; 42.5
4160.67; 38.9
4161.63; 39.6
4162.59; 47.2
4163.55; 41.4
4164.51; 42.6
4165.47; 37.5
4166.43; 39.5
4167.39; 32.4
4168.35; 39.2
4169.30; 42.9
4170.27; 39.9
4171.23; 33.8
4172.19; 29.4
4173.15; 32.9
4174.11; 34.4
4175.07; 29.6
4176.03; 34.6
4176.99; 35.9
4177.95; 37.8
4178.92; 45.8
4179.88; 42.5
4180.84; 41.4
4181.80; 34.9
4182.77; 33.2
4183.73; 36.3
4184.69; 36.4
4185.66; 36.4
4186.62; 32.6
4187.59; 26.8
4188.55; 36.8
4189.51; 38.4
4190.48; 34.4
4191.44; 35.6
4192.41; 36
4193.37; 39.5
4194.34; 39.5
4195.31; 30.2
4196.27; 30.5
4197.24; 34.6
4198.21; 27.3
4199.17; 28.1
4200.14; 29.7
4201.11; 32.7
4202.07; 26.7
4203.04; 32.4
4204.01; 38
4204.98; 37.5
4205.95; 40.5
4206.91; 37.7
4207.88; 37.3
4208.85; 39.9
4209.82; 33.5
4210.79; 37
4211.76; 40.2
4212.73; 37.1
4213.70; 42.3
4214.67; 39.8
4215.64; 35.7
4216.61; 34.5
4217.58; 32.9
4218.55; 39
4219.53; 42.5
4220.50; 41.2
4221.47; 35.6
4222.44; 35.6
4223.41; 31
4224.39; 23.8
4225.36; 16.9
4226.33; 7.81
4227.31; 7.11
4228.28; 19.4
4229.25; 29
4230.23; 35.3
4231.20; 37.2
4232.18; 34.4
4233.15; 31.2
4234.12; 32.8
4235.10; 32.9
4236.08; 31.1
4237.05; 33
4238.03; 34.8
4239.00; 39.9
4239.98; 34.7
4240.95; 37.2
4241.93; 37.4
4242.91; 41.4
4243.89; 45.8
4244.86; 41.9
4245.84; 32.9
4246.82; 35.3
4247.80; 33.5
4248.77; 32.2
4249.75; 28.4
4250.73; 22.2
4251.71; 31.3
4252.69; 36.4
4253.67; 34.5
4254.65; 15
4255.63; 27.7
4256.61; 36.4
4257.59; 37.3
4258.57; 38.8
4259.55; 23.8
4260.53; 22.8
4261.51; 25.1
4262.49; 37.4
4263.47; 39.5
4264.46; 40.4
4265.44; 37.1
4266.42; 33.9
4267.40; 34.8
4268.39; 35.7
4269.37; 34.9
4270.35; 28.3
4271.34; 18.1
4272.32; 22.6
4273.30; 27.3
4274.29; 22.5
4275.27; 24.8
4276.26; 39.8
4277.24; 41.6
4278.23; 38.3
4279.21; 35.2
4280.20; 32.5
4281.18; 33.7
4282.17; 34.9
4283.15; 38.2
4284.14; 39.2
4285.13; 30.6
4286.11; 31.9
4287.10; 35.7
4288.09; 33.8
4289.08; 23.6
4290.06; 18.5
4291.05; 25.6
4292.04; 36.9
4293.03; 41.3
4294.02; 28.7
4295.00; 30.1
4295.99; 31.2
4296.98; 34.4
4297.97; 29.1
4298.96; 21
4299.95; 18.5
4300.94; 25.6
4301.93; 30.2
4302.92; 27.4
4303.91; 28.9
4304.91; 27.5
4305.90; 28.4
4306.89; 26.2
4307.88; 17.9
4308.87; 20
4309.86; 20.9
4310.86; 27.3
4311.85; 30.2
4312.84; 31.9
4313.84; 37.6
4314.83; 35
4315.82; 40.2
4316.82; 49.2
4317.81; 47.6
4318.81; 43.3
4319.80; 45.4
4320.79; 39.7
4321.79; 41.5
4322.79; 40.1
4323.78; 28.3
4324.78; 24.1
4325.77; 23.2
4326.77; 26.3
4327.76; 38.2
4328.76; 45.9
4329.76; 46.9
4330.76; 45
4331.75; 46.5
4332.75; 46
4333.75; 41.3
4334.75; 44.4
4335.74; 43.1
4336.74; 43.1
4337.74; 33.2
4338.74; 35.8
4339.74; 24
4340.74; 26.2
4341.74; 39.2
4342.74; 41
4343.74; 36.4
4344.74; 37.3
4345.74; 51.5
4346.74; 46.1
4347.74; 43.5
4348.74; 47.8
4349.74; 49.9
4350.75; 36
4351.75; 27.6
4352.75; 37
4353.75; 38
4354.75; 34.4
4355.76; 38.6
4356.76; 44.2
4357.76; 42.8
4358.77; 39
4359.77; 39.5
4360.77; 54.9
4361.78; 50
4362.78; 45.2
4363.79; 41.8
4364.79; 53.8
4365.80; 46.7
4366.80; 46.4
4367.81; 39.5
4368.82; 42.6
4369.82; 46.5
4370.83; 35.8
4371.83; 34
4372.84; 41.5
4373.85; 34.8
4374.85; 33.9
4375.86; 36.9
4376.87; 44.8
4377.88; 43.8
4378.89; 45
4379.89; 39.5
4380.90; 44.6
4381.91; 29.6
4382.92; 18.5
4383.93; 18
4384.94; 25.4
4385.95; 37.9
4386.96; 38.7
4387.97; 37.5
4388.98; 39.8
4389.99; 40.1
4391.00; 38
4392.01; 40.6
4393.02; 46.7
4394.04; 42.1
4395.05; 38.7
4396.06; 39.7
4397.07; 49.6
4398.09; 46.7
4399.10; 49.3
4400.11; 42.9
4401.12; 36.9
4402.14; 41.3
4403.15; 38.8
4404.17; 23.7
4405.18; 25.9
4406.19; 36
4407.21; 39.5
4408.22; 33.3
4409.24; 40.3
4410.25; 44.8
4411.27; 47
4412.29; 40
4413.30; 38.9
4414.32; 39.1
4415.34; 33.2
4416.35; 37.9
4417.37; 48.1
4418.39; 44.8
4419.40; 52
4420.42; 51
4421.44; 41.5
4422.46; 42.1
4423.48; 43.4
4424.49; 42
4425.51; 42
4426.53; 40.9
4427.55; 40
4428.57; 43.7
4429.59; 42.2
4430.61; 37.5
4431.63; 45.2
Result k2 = 4293.03 AA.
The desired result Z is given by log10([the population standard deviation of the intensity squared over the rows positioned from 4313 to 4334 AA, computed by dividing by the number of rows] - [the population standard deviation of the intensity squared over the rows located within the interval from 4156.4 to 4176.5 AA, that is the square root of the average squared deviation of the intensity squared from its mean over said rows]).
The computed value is 2.34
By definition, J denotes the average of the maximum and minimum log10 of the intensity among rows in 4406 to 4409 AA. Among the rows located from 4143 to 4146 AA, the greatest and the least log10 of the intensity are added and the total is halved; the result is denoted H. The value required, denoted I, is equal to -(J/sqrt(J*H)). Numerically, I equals -1.05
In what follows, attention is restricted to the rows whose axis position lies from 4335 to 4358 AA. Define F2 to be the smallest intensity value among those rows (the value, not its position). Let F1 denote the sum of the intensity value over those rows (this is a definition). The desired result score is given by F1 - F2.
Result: 873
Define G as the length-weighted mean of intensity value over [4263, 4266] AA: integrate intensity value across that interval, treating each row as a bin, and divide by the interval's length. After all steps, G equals 39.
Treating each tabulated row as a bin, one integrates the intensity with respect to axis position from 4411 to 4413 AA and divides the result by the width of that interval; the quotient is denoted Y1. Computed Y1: 43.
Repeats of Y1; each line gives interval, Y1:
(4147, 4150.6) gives 38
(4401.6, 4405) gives 34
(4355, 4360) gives 41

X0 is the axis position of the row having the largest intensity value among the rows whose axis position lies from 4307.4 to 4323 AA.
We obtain 4316.82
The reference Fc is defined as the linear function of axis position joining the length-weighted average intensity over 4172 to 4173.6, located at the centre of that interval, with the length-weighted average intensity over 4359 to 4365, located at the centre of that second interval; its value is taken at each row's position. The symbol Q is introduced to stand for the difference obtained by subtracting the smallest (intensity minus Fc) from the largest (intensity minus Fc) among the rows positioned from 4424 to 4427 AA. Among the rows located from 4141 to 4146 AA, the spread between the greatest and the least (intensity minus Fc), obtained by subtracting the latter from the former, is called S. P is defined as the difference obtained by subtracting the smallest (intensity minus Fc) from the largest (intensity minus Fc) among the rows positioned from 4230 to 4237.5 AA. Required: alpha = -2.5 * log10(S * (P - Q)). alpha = -5.0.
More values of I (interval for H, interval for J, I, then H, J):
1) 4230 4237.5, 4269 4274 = -0.96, 1.53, 1.40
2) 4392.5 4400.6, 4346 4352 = -0.98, 1.64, 1.57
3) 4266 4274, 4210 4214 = -1.07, 1.41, 1.60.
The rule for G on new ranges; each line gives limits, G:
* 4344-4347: 44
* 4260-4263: 28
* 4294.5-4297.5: 32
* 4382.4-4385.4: 21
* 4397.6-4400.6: 46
